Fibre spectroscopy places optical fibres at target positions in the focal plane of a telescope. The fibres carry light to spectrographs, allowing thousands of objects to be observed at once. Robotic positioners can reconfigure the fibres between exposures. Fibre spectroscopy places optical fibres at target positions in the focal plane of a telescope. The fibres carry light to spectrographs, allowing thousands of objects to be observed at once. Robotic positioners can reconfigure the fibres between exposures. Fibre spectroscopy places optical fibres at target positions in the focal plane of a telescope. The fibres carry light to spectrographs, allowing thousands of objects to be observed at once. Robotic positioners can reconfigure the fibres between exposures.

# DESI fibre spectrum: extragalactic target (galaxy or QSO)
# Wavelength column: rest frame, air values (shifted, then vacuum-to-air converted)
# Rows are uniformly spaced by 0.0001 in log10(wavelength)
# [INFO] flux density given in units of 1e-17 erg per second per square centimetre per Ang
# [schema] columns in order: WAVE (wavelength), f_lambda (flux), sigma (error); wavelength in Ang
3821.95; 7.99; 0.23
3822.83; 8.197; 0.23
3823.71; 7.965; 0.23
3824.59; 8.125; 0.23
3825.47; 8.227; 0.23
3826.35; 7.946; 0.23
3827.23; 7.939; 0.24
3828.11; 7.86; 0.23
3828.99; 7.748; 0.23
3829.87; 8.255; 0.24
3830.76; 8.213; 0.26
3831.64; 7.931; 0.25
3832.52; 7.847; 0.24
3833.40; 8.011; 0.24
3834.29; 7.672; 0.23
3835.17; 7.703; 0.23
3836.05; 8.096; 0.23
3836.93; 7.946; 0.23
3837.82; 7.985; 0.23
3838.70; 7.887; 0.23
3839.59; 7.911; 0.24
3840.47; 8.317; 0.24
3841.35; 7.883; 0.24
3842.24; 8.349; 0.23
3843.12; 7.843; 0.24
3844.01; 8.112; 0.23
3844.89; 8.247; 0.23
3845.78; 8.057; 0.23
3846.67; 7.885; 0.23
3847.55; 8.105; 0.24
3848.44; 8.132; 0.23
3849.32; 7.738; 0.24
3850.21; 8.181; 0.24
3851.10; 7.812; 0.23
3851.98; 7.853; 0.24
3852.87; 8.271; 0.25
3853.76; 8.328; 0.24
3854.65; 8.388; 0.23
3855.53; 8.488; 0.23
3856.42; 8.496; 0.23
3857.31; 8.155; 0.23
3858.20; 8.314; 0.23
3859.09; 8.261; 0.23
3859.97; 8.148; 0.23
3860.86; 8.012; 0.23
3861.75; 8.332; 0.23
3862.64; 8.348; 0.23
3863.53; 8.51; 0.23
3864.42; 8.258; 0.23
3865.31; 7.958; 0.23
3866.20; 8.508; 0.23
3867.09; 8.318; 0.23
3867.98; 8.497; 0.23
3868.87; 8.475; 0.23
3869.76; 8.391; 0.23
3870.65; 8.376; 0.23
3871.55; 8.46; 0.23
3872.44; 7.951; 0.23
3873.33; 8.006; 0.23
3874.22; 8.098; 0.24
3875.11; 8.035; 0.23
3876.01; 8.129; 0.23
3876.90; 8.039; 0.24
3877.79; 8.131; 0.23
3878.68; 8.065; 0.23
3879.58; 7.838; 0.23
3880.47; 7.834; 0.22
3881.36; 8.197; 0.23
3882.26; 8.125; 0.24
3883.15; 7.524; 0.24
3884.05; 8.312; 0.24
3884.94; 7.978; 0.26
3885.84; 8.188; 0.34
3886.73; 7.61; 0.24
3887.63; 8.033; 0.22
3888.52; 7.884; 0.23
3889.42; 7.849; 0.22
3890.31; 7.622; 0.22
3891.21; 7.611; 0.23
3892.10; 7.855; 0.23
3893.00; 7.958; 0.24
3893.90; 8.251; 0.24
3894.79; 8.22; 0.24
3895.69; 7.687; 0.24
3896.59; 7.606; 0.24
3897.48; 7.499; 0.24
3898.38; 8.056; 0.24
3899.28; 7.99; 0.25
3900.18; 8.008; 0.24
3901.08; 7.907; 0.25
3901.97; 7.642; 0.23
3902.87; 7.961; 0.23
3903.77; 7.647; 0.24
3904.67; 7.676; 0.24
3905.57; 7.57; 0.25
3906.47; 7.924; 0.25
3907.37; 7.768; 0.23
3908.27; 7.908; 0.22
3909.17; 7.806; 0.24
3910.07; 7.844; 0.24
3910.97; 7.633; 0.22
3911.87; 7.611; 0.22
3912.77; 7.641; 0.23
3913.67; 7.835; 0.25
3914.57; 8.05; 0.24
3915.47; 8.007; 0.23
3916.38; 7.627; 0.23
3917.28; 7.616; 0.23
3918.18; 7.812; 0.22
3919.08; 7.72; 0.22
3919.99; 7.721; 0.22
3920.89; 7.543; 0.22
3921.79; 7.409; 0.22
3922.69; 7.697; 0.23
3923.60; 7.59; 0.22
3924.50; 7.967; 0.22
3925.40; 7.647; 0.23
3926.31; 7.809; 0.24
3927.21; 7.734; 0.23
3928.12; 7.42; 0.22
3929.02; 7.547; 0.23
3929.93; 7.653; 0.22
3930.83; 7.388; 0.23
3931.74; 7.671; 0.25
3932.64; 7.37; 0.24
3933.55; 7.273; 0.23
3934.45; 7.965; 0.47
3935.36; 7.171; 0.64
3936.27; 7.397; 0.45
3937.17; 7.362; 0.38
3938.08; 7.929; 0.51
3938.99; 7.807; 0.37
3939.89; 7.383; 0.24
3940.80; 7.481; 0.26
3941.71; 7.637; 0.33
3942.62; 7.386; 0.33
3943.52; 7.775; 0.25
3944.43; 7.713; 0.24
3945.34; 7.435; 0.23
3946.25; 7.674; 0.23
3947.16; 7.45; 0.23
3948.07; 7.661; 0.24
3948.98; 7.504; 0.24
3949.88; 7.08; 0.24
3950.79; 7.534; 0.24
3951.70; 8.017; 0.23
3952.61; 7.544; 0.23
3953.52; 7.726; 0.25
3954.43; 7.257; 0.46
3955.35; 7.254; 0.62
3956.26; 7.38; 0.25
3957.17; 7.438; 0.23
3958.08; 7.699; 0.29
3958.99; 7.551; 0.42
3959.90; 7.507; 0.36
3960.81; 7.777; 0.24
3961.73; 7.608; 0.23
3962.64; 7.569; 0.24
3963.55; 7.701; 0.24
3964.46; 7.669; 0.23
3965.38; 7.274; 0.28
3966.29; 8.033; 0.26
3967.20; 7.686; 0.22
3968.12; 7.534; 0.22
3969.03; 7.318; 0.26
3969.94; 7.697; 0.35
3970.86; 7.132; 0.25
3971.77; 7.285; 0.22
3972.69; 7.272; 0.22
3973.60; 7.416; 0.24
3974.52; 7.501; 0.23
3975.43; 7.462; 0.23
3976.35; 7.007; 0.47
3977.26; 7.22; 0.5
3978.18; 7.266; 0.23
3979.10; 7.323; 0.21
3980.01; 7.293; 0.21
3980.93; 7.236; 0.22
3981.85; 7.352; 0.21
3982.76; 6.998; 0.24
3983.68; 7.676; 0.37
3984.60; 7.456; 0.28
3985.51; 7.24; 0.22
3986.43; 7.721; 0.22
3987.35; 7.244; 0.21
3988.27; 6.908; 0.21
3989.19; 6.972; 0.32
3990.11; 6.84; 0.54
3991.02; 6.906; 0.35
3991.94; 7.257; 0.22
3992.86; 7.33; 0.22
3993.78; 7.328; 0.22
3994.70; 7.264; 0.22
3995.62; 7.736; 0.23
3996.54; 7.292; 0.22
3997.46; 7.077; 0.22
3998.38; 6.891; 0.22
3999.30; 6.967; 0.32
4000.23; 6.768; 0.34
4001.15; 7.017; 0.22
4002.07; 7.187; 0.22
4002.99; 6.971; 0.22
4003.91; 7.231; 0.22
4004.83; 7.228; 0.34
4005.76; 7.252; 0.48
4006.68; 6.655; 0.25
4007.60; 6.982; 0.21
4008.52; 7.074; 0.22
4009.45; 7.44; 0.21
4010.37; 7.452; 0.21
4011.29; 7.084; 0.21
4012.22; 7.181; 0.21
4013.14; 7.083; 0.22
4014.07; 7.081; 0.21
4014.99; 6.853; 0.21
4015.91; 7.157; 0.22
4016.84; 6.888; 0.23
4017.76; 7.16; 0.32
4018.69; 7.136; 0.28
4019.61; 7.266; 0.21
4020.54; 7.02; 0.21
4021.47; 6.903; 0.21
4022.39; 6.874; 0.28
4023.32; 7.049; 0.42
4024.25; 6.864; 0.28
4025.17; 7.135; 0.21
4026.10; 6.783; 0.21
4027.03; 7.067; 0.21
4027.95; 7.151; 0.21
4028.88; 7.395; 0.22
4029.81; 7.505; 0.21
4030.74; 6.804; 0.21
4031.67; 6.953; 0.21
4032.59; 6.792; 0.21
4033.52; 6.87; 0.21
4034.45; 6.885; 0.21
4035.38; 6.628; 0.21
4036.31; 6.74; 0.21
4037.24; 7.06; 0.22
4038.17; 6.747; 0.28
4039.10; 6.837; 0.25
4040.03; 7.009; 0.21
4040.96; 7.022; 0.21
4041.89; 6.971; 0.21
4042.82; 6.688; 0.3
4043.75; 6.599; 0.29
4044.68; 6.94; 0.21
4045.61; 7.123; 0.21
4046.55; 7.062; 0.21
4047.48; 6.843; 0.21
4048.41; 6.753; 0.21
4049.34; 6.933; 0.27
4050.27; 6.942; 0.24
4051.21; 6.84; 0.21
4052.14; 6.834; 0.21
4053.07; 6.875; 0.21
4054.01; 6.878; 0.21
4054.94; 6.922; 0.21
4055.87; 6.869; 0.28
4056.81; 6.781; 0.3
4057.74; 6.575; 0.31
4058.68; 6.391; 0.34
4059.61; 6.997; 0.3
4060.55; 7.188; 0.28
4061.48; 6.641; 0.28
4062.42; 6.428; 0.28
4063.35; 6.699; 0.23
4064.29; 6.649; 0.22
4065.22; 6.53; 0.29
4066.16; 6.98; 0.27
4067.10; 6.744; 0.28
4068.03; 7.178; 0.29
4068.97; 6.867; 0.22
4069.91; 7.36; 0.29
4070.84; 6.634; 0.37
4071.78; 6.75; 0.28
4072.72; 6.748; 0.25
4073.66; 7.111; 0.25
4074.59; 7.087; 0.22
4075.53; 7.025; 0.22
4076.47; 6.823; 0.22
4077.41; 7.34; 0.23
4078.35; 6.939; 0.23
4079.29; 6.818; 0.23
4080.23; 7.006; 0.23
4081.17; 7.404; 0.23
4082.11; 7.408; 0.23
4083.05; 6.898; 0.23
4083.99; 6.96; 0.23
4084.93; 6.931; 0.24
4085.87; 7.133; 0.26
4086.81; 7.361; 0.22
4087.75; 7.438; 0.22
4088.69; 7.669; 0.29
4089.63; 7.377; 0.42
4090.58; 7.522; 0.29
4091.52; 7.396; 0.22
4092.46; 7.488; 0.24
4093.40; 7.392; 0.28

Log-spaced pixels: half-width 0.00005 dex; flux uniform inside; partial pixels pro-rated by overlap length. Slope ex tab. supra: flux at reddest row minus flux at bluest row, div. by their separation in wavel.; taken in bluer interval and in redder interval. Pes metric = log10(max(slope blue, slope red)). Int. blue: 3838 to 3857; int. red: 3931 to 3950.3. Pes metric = -1.5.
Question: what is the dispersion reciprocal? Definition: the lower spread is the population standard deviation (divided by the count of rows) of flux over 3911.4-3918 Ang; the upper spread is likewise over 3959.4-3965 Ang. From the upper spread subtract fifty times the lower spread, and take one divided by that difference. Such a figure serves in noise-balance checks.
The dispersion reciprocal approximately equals -0.11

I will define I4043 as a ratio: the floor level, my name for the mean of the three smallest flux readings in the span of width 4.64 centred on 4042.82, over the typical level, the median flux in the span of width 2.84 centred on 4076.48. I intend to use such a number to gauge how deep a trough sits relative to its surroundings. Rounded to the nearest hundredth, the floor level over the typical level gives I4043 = 0.96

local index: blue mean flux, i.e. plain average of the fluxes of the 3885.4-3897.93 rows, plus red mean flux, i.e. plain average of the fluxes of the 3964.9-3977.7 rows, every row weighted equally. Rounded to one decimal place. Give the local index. 15.3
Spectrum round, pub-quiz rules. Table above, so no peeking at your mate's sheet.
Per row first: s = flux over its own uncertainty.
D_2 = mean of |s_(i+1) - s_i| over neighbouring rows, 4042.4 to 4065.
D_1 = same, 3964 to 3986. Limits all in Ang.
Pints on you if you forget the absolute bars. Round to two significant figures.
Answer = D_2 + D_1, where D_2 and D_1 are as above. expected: 7.5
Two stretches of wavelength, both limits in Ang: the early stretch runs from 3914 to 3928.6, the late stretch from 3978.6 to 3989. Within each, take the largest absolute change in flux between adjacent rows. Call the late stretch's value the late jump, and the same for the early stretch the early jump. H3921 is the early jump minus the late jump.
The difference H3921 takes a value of -0.30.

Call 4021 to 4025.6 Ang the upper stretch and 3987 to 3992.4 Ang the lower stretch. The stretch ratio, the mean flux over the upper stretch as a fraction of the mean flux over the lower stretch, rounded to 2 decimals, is 0.99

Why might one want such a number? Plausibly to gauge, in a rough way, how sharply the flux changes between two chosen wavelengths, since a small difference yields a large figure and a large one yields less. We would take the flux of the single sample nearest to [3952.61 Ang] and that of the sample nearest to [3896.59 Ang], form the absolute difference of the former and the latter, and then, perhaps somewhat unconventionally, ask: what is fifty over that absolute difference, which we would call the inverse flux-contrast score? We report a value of 806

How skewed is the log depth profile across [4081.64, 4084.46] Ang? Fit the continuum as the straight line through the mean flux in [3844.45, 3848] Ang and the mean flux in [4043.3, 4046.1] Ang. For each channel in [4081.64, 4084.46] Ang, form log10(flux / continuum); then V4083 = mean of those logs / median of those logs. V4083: 1.4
